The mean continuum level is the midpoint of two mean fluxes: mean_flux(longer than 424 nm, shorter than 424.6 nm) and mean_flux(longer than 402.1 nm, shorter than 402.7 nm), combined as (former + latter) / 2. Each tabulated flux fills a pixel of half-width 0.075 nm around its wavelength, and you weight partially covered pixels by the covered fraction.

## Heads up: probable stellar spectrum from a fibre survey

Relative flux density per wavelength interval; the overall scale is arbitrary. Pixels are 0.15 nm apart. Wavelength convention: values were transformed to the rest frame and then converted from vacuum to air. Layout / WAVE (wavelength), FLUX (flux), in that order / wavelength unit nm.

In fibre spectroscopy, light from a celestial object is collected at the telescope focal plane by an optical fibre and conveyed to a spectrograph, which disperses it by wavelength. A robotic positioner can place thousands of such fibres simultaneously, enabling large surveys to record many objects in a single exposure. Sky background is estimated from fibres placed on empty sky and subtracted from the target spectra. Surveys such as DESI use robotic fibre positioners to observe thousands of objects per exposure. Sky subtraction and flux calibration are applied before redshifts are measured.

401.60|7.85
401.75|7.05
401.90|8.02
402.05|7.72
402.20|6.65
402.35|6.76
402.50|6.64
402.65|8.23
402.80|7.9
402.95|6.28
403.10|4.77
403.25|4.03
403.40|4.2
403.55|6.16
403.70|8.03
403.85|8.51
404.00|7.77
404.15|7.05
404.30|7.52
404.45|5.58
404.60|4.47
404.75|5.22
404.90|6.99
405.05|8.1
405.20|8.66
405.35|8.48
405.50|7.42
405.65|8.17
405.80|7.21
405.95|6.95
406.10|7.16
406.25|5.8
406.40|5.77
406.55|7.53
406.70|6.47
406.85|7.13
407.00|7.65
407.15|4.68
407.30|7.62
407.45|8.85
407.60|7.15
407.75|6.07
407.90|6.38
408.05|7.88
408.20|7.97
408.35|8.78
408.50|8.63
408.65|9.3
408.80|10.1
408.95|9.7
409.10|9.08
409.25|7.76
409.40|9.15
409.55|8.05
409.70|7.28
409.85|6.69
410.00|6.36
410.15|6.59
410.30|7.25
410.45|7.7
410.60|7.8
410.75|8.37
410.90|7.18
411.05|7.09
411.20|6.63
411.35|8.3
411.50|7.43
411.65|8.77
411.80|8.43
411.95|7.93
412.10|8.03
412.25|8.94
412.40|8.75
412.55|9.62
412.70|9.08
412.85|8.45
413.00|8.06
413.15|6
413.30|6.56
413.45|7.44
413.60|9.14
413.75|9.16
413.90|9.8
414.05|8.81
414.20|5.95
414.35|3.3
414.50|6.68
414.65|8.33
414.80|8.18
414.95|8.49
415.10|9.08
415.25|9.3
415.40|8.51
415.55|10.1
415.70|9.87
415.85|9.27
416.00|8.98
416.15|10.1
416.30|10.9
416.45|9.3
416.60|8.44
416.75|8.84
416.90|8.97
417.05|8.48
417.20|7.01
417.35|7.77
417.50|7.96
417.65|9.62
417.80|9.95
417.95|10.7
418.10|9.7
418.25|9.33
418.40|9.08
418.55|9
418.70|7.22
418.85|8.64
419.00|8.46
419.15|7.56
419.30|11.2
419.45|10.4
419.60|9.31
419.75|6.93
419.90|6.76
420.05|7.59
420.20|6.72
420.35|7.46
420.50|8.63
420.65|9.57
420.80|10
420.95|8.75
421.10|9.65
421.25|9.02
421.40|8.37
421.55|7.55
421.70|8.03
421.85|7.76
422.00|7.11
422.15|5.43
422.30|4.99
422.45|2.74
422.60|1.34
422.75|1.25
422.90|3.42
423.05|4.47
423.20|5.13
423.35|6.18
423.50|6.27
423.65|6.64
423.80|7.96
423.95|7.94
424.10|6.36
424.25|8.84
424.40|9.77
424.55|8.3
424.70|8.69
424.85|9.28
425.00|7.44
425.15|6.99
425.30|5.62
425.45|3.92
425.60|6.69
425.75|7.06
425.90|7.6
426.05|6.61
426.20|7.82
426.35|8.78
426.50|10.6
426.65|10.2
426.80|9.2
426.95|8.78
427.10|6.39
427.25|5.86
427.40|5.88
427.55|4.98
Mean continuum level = 7.7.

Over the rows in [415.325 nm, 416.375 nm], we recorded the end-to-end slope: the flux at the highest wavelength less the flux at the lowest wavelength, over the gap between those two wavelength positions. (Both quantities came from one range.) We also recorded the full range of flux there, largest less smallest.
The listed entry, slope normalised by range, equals 1.1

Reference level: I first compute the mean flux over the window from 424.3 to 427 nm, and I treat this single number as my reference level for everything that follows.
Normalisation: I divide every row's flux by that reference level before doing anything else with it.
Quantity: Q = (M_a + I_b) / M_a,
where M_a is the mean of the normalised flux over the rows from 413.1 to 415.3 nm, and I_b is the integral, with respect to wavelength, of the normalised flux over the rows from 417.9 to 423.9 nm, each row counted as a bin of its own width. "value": 7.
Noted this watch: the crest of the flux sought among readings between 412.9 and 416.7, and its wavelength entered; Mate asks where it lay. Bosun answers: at 416.30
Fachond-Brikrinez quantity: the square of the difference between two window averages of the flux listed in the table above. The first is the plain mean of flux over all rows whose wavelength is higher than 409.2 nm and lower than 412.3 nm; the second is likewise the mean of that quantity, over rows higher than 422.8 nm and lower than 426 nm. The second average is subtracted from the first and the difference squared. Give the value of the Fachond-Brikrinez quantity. 0.7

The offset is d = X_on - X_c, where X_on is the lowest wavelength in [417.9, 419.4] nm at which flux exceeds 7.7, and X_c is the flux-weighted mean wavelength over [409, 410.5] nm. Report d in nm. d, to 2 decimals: 8.21 nm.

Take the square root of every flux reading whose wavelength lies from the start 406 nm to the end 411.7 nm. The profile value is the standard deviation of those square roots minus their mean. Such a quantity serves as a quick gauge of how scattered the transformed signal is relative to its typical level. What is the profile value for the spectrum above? -2.53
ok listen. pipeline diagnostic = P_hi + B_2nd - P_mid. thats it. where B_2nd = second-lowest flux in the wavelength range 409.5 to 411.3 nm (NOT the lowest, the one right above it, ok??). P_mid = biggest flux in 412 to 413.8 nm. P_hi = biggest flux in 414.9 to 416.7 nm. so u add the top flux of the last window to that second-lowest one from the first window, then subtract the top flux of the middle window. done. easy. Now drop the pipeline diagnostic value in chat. 7.9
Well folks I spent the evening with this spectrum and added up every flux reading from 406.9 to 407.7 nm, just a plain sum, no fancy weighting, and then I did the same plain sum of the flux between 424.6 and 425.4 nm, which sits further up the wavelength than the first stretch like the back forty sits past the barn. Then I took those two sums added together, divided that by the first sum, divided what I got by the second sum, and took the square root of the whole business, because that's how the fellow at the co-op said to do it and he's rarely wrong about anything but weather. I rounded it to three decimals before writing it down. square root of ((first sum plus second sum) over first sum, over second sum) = 0.233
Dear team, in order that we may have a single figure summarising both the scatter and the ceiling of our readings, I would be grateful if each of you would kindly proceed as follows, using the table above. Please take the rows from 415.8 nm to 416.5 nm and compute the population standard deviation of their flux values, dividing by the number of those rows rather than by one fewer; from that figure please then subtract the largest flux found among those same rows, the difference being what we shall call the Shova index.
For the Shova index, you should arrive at -10.2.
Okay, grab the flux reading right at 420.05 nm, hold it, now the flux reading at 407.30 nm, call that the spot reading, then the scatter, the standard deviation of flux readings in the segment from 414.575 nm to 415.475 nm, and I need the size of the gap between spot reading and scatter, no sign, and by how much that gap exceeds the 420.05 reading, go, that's -0.4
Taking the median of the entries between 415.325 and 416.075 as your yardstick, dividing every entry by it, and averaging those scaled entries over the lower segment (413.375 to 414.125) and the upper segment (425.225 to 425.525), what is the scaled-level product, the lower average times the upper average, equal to 0.49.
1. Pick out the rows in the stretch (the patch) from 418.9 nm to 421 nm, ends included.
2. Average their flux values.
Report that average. 8.5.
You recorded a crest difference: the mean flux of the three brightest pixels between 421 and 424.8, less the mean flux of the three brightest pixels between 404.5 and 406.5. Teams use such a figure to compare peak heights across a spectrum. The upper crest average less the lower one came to 1.0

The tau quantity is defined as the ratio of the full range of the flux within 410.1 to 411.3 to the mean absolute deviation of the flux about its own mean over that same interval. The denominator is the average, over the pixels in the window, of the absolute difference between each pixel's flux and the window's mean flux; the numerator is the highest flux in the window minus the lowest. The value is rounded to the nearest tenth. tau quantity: 3.8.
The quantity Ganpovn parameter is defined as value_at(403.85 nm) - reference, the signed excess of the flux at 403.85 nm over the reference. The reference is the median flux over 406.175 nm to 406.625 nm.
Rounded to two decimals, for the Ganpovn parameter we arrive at 2.71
